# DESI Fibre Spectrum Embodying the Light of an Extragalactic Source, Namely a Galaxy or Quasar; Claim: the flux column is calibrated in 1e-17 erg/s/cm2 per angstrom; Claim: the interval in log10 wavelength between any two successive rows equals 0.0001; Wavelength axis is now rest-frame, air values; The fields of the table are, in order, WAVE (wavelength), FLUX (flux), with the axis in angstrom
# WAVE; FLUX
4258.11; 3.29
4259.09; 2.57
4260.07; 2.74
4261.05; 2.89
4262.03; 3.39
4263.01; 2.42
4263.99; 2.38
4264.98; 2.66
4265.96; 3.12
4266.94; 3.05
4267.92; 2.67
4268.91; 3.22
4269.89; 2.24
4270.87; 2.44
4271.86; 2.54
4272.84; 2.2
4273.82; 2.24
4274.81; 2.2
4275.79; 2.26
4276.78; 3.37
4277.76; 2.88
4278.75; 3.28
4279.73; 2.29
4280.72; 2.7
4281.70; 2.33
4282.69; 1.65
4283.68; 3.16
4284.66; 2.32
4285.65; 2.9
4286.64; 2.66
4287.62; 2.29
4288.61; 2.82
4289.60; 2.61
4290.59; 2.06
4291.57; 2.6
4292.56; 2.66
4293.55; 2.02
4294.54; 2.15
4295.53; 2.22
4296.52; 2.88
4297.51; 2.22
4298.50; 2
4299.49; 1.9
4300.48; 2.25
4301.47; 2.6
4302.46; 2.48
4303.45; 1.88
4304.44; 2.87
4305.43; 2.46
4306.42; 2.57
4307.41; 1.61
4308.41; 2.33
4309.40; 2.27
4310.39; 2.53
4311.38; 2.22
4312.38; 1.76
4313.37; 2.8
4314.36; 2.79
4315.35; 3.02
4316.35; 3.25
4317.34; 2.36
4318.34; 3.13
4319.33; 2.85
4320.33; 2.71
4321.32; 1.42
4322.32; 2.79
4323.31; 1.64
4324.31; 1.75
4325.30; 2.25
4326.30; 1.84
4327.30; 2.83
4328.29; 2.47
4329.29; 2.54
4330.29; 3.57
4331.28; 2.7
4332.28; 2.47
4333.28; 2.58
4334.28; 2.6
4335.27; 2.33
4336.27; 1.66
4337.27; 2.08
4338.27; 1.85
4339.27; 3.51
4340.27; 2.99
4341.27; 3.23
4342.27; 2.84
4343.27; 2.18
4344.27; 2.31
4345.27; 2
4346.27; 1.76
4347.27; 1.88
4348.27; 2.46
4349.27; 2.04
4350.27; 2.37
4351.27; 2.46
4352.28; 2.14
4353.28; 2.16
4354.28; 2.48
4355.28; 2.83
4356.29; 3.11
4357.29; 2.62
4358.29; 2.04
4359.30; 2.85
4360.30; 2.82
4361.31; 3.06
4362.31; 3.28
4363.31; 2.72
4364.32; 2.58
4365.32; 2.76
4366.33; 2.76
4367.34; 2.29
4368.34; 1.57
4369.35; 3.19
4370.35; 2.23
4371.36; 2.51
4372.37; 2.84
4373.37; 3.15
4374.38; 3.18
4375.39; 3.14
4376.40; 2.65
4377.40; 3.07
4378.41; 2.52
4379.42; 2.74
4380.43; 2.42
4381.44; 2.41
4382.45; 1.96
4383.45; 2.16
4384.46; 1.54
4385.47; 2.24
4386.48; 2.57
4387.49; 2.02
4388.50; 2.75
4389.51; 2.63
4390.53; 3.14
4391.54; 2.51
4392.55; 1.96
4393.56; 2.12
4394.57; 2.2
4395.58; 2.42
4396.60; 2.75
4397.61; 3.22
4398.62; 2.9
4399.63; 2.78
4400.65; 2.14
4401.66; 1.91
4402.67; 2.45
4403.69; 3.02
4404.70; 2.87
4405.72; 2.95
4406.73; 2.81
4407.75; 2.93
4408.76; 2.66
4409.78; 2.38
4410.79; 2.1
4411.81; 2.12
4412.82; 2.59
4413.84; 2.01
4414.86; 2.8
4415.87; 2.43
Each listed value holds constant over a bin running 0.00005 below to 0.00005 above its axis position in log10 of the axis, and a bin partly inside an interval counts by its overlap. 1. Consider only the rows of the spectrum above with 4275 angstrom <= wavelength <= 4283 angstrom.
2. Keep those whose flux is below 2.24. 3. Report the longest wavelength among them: 4282.69 angstrom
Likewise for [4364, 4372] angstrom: 4370.35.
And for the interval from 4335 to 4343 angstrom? 4338.27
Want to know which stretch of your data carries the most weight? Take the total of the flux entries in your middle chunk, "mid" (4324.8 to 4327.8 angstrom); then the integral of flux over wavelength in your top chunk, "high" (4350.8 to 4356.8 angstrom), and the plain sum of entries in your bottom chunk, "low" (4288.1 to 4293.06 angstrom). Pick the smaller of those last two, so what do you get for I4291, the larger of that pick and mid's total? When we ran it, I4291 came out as 13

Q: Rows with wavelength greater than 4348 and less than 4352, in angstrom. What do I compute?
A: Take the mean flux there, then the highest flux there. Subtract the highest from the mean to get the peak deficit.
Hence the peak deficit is -0.1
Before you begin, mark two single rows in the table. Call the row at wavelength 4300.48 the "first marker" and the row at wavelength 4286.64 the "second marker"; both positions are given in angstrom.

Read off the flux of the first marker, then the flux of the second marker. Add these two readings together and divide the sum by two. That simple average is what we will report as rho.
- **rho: 2.5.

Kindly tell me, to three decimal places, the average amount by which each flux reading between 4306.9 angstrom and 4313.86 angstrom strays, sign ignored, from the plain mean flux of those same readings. 0.304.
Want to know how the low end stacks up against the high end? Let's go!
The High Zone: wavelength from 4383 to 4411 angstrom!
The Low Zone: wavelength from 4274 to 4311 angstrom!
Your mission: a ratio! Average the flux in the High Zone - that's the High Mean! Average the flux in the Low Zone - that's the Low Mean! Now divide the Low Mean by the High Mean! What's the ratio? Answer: 0.97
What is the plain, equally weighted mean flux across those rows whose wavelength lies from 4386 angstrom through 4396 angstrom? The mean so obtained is 2.43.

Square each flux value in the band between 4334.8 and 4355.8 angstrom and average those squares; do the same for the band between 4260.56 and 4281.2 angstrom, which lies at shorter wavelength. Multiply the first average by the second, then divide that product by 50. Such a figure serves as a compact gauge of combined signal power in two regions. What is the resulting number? 0.86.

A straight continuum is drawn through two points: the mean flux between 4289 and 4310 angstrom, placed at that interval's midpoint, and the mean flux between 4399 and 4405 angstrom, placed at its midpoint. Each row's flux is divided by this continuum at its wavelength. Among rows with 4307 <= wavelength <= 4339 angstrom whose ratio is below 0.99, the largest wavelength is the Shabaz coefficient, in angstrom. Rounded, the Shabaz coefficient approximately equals 4338.27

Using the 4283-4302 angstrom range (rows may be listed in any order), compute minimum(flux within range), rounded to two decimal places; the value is 1.90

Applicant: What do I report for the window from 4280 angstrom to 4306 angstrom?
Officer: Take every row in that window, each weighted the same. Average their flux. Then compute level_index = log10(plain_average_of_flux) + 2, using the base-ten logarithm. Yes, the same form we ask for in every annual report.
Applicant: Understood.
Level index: 2.38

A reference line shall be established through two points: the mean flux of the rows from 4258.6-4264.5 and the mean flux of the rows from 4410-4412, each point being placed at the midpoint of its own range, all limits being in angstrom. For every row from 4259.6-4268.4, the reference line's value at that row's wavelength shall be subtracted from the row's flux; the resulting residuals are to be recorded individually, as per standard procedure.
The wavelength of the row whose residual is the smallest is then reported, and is 4263.99 angstrom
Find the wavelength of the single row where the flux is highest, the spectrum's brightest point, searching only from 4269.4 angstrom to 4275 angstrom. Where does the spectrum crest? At 4271.86 angstrom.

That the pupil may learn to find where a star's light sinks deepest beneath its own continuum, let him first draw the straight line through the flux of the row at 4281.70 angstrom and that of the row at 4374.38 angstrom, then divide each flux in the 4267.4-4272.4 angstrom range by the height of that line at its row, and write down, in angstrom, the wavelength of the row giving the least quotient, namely 4269.89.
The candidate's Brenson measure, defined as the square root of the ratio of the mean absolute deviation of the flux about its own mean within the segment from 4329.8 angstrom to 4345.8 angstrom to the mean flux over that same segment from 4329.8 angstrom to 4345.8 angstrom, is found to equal 0.42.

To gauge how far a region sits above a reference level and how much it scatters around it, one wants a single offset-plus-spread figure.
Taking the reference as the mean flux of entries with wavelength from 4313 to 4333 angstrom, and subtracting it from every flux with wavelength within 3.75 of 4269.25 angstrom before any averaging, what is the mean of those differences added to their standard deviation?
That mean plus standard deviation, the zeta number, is 0.5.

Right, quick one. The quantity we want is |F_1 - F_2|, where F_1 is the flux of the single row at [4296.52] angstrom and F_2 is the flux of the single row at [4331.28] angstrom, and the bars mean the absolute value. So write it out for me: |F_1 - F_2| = 0.2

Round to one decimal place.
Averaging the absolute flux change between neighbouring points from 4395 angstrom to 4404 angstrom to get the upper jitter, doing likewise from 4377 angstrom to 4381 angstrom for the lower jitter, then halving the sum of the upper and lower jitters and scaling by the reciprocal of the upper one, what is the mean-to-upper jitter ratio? 1.0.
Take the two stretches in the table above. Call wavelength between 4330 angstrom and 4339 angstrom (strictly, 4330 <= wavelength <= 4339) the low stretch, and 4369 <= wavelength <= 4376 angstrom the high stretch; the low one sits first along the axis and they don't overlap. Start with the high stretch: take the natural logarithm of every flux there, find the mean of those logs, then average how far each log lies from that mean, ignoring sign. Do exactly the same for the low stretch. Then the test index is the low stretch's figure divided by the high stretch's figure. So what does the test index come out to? 1.5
